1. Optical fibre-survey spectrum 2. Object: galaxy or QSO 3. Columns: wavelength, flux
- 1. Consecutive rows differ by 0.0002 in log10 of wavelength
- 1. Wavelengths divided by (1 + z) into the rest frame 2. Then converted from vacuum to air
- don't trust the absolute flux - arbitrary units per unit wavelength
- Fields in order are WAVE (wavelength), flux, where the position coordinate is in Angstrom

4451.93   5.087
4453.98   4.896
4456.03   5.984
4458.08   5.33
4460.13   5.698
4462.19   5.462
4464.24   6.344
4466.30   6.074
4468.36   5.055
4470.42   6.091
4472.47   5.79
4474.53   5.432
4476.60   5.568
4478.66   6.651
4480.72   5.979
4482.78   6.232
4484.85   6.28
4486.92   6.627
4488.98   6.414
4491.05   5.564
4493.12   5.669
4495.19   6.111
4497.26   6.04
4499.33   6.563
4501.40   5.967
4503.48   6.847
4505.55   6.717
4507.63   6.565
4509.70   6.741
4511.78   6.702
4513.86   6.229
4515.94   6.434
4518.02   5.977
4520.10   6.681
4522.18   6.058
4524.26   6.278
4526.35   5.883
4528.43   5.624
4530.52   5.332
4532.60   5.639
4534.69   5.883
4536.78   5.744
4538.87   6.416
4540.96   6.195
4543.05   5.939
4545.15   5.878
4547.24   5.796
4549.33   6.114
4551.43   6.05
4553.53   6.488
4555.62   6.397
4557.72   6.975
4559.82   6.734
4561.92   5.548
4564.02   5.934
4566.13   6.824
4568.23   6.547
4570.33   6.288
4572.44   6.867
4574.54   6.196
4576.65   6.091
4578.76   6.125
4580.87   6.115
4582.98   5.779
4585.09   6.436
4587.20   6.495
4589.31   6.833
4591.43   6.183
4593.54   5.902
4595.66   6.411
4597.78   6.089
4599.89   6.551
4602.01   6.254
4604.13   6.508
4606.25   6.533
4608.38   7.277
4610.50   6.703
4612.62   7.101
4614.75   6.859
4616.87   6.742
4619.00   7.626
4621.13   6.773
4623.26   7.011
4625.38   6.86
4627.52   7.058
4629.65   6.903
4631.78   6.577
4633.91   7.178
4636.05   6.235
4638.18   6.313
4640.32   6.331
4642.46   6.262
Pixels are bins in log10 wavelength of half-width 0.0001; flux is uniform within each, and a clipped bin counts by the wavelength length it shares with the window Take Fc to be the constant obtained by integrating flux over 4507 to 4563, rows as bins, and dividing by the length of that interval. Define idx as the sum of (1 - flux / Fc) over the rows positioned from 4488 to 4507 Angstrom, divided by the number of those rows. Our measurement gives -0.009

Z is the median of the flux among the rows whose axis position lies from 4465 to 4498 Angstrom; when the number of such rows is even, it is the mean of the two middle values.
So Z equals 6.06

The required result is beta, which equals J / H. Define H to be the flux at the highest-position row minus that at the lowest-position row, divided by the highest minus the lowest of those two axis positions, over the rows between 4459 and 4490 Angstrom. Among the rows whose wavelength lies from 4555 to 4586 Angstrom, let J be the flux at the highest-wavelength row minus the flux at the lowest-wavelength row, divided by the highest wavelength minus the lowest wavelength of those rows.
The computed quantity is 0.1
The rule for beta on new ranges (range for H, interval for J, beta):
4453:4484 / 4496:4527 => -0.1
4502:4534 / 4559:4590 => -0.1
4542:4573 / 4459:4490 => 0.8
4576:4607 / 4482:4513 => 1.1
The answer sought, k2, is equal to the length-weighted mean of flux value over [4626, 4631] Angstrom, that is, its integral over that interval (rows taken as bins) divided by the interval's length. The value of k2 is 6.9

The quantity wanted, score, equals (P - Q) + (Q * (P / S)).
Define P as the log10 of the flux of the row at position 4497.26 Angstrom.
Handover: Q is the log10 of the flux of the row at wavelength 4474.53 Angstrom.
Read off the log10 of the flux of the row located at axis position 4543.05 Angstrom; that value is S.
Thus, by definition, 0.788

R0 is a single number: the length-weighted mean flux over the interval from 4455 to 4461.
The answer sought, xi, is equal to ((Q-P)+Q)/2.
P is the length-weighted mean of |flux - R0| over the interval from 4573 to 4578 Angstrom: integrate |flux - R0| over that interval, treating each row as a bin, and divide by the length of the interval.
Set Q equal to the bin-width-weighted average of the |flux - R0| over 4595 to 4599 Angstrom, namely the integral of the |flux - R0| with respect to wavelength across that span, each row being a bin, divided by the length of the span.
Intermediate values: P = 0.54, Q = 0.57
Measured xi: 0.30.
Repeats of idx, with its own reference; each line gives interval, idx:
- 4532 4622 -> -0.034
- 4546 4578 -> -0.027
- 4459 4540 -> 0.011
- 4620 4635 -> -0.122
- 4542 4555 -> 0.018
